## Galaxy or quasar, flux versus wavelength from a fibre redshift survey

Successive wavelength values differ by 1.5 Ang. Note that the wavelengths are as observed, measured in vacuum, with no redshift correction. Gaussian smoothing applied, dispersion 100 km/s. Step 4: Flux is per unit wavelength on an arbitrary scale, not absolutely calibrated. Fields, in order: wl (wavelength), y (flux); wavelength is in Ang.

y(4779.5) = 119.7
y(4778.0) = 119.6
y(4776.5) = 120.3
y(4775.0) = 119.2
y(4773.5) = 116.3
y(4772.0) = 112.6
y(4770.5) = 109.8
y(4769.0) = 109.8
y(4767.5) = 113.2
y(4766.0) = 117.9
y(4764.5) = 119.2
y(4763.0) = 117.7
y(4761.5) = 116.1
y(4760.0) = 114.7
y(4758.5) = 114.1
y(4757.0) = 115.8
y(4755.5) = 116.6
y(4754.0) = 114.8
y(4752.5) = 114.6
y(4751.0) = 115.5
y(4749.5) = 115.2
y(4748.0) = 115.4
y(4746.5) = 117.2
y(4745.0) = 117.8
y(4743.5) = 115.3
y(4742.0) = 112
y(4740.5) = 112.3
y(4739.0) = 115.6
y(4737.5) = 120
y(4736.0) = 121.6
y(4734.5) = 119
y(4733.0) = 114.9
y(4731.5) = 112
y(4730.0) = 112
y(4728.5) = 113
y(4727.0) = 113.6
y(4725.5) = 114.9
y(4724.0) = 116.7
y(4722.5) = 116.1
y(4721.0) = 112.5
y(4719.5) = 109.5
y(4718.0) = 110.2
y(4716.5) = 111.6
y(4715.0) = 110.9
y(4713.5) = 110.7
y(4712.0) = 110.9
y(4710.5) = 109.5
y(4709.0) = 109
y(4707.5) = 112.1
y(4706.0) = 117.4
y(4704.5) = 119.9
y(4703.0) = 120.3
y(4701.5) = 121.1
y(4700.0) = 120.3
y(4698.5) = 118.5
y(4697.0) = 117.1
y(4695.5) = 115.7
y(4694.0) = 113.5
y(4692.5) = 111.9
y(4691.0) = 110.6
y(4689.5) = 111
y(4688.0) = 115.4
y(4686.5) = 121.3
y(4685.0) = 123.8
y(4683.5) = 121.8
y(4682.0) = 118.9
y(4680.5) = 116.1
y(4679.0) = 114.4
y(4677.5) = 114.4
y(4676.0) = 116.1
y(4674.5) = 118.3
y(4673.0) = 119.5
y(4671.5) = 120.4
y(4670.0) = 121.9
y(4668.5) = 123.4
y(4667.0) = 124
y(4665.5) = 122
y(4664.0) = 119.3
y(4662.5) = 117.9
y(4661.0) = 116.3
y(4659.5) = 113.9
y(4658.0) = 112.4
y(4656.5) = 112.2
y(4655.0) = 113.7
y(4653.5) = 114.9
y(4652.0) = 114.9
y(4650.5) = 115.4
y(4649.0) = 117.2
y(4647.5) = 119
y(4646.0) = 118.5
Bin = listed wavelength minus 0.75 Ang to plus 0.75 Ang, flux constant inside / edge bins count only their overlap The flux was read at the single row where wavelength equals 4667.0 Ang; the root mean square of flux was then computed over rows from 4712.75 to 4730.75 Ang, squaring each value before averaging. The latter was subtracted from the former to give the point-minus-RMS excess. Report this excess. 11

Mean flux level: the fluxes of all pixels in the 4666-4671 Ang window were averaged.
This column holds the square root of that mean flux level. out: 11.1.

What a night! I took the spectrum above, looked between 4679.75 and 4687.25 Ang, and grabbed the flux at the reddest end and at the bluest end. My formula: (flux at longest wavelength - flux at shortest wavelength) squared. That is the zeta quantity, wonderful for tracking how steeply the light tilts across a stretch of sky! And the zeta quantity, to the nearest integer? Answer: 27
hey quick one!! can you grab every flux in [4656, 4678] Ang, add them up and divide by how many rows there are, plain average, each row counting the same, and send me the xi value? 118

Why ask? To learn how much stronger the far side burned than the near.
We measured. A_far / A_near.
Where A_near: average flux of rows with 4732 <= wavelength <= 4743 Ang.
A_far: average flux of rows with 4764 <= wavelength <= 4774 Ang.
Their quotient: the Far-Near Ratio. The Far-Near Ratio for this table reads 0.98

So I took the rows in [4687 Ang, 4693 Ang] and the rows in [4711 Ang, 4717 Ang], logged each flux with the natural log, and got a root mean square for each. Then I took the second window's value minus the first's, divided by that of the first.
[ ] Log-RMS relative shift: -0.002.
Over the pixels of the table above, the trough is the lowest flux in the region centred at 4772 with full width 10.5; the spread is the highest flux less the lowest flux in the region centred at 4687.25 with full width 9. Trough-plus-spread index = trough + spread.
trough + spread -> 123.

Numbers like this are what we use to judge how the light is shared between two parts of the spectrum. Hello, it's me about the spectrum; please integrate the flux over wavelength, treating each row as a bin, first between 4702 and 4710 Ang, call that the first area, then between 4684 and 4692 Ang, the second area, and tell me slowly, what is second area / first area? 1.01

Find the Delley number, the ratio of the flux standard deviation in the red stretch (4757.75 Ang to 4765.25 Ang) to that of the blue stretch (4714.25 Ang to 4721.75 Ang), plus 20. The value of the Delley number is 21.8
